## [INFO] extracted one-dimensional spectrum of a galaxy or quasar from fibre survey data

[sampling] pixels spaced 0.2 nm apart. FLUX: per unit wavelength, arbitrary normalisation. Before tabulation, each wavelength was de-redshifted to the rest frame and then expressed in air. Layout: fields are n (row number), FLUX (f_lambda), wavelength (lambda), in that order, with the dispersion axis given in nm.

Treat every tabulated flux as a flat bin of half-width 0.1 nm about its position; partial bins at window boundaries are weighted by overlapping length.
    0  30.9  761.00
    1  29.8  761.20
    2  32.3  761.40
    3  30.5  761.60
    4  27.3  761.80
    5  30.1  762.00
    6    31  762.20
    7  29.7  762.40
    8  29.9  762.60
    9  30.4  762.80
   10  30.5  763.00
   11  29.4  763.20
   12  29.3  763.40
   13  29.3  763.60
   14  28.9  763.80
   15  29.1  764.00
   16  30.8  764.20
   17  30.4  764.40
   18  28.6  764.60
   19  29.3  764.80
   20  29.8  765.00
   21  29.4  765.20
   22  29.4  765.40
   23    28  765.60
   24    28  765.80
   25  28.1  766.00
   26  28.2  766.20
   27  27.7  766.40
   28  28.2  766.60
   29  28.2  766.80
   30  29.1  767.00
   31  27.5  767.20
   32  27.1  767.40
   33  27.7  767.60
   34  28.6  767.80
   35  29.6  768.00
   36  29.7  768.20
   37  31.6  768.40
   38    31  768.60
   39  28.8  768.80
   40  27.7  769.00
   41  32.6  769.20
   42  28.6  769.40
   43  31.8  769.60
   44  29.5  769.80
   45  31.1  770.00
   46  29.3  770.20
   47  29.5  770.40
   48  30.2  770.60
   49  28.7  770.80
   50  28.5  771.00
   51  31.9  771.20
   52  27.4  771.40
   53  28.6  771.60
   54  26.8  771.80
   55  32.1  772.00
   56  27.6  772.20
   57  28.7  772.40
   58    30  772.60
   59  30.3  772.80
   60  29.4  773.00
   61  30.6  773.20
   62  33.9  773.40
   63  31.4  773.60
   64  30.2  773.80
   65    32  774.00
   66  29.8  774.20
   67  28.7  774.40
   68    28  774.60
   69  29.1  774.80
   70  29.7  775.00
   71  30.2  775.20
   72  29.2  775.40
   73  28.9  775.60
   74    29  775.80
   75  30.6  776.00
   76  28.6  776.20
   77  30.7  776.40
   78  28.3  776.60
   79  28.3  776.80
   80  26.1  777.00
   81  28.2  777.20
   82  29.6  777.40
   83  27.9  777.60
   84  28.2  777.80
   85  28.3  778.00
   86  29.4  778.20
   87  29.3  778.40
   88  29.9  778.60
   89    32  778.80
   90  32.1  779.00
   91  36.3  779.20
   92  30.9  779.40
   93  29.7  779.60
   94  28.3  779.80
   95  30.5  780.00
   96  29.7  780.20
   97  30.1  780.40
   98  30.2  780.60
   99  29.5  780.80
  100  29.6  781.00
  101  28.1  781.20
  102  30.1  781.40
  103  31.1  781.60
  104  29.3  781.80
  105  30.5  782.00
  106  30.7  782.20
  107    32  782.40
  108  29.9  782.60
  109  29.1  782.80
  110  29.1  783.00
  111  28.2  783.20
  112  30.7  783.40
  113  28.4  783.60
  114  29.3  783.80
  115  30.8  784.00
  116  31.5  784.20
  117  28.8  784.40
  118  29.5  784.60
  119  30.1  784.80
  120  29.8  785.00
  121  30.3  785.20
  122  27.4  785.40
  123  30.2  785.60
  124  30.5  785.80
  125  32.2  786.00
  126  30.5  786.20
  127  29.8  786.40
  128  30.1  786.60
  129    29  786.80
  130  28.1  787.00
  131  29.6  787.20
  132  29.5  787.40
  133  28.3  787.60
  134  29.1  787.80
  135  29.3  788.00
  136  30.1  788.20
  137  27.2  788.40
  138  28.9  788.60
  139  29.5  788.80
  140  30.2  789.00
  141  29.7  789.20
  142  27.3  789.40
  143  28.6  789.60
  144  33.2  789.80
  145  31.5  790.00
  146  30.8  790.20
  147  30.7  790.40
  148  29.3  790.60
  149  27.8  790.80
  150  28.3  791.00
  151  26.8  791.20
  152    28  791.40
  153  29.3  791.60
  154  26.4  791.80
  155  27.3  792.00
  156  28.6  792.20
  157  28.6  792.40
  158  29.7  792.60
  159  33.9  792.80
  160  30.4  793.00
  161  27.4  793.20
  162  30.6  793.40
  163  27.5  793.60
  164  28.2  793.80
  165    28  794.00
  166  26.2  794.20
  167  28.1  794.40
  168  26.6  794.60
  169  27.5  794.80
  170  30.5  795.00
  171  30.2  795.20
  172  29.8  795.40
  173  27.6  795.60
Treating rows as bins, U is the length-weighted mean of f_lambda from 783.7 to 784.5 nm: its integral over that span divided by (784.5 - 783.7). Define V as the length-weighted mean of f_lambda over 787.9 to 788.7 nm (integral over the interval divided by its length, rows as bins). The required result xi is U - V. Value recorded 1.2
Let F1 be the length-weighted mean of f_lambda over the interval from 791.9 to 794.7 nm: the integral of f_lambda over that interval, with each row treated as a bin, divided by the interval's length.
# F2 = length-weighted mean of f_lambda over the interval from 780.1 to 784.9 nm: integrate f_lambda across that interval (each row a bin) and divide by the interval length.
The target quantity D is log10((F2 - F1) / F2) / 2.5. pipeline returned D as -0.56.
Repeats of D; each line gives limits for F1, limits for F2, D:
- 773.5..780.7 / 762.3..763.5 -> -0.91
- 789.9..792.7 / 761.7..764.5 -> -0.60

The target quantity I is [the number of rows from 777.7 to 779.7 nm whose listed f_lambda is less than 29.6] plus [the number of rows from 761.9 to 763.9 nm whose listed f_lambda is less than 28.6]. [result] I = 4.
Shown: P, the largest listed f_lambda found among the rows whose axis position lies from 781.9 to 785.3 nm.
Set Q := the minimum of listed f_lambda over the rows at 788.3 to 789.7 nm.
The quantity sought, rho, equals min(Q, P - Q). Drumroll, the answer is 4.8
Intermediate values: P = 32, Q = 27.2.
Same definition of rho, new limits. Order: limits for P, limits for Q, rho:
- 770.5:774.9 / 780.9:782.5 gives 5.8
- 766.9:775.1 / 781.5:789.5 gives 6.7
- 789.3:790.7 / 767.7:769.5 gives 5.5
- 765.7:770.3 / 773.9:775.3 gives 4.6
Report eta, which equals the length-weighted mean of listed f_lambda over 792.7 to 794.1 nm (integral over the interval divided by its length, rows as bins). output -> 29.4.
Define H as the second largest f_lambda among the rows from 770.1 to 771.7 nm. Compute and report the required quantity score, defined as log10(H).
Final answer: 1.48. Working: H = 30.2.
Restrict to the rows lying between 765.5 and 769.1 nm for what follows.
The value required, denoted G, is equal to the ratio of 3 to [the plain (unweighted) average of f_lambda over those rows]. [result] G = 0.105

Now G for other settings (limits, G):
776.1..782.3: 0.101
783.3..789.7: 0.102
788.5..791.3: 0.102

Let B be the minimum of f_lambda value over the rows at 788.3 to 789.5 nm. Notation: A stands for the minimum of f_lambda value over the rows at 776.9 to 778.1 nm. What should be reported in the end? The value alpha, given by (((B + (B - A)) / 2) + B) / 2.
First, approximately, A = 26.1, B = 27.2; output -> 20.7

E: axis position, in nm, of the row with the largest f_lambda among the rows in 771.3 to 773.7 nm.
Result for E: 773.40 nm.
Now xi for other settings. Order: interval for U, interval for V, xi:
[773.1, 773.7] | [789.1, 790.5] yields 1.7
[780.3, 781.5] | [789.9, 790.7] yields -1.0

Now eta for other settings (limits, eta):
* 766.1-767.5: 28.0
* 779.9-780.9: 30.0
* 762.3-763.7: 29.8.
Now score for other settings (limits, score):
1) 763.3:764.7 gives 1.48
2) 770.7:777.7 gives 1.51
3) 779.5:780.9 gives 1.48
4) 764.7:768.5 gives 1.47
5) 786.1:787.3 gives 1.48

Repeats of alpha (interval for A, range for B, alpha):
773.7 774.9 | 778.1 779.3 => 22.3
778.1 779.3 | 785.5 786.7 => 22.5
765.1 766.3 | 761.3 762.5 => 20.3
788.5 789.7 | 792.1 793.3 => 20.6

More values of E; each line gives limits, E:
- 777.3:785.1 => 779.20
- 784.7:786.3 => 786.00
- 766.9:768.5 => 768.40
